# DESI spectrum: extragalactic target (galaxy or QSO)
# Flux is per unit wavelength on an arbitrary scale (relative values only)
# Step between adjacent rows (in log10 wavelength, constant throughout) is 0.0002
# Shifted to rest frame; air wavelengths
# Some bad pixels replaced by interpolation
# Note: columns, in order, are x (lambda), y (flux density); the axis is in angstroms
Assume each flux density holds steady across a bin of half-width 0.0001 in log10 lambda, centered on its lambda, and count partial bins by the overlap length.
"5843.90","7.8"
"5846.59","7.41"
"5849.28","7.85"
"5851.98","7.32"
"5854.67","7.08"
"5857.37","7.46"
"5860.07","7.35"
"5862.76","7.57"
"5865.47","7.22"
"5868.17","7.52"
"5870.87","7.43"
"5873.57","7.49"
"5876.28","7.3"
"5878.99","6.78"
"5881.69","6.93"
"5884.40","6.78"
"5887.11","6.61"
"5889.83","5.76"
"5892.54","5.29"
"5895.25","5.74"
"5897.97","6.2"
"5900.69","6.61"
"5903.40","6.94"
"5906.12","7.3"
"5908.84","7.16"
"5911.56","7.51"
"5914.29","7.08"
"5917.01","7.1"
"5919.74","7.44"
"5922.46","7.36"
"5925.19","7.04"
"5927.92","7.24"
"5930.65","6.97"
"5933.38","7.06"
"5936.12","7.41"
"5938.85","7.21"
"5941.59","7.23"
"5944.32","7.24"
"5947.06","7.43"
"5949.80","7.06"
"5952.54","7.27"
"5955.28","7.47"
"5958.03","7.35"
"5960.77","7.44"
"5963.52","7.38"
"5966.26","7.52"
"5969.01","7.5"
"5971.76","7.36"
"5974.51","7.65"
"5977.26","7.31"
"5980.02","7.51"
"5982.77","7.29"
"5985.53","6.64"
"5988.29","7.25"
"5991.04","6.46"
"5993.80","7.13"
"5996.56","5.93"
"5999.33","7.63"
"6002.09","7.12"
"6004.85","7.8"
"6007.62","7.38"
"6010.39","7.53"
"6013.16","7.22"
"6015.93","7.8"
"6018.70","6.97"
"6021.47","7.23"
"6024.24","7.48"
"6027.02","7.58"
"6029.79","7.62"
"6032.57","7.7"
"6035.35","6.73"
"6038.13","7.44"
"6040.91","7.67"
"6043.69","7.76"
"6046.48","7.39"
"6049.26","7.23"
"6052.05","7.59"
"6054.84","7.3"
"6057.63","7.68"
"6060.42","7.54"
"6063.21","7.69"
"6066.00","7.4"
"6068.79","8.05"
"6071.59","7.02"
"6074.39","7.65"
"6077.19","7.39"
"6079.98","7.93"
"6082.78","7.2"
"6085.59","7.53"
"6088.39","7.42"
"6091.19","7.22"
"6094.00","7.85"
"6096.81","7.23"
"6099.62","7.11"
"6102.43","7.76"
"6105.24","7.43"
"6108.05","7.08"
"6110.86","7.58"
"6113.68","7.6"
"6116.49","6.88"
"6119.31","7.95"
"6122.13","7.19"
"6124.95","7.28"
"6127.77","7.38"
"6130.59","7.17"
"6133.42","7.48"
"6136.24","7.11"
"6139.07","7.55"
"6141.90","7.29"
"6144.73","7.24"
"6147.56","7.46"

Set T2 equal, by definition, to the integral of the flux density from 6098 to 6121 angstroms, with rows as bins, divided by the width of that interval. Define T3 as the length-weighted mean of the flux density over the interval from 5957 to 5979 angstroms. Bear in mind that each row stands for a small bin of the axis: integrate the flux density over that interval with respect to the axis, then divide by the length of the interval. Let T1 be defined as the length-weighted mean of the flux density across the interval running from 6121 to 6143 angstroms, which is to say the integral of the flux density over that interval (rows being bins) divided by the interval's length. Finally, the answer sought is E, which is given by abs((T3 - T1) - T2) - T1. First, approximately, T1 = 7.31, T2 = 7.42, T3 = 7.44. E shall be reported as -0.02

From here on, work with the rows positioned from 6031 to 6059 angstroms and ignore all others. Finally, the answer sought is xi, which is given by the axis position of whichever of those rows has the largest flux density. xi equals 6043.69 angstroms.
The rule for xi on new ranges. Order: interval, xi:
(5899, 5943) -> 5911.56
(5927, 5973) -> 5966.26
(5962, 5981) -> 5974.51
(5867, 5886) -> 5868.17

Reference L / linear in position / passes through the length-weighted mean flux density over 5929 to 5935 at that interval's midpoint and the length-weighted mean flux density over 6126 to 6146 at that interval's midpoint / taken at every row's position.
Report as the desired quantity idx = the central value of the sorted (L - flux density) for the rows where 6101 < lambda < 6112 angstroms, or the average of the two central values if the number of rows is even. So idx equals -0.23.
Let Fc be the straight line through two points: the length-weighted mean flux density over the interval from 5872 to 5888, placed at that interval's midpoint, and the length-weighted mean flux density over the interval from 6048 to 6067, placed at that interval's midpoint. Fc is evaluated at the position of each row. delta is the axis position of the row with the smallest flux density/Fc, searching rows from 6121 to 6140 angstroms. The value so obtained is 6136.24 angstroms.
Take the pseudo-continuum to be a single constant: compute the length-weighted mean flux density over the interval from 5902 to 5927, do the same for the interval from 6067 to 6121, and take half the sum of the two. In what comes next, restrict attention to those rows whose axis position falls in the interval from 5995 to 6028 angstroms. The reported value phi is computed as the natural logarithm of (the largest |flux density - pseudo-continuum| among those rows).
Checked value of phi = 0.34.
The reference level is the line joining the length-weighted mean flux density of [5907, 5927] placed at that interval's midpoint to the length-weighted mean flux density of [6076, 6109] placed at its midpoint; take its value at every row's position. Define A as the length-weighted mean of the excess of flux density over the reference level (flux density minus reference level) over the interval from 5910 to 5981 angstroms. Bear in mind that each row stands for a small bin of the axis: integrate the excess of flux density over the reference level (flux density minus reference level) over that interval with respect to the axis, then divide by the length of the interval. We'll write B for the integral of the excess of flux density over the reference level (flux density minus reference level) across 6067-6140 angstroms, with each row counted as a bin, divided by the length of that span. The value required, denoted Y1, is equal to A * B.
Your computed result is -0.0009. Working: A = 0.04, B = -0.02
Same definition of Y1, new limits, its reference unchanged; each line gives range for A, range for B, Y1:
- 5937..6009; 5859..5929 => 0.0136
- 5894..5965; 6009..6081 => -0.0127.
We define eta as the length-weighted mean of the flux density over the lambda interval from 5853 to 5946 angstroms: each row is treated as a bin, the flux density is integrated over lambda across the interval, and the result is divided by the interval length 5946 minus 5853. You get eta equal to 7.02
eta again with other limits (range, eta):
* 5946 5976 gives 7.40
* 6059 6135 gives 7.44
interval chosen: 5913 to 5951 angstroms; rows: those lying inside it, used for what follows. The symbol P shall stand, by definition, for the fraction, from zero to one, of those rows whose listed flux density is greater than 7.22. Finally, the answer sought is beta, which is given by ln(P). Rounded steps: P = 0.5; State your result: -0.7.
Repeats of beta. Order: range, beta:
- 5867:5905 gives -1.3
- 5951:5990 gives -0.1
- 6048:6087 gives -0.2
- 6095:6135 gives -0.4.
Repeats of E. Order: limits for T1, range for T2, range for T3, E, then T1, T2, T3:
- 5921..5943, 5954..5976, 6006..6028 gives 0.06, 7.19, 7.46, 7.40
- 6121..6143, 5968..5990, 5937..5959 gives 0.01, 7.31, 7.30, 7.28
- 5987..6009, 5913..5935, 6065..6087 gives -0.36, 7.09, 7.16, 7.52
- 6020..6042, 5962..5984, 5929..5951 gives 0.24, 7.43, 7.44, 7.20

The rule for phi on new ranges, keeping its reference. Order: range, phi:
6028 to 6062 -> -0.49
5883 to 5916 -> 0.72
